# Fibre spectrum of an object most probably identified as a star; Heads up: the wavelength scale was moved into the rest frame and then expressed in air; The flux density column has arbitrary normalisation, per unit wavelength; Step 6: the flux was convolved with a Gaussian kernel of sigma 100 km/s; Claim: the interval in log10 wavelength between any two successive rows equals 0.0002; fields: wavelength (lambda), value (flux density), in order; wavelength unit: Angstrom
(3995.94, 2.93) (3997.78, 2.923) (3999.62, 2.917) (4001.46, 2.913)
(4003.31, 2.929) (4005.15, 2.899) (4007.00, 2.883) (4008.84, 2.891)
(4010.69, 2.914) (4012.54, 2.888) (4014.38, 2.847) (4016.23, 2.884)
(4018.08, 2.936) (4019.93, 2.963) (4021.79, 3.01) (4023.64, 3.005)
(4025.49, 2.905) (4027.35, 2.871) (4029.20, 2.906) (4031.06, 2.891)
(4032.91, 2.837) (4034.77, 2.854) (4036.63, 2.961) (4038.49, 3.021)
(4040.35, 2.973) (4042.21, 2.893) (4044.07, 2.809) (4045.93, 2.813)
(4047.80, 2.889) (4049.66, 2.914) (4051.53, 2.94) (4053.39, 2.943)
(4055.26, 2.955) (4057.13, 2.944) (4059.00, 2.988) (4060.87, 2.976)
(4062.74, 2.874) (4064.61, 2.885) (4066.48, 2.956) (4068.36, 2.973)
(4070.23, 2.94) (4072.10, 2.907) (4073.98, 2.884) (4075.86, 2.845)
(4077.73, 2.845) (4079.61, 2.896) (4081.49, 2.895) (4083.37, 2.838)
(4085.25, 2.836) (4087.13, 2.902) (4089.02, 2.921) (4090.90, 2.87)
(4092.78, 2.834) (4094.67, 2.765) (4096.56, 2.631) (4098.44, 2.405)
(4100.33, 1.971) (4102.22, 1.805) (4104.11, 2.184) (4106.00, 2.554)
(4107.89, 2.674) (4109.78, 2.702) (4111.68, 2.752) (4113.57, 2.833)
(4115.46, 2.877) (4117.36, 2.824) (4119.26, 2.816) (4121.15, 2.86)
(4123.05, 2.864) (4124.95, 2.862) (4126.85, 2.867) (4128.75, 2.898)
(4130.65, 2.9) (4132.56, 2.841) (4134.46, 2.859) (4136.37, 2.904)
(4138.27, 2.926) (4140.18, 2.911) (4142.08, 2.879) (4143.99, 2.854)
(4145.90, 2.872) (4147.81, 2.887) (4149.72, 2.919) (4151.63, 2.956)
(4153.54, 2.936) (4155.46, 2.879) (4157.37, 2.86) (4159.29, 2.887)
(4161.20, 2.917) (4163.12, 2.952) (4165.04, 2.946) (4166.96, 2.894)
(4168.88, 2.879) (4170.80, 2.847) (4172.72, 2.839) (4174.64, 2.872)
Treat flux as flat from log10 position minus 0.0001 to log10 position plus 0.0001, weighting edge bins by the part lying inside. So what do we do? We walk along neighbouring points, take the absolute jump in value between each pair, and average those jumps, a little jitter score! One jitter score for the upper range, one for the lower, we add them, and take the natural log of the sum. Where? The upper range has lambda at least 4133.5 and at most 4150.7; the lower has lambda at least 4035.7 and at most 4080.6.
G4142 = -2.8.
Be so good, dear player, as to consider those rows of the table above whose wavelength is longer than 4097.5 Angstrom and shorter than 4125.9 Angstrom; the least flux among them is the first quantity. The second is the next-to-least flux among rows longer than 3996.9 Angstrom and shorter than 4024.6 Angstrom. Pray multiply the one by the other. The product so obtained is 5.2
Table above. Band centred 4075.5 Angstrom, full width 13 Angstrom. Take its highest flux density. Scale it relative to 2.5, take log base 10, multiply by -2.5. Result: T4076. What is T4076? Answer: -0.176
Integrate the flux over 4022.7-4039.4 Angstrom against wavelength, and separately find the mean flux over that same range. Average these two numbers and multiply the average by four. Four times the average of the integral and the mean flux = 103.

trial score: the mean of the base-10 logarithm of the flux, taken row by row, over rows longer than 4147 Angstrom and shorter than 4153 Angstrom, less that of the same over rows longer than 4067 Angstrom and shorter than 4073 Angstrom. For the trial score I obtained -0.003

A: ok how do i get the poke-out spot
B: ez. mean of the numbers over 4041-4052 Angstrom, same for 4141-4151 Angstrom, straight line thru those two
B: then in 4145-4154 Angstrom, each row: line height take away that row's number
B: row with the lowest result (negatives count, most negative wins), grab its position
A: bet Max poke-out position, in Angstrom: 4151.63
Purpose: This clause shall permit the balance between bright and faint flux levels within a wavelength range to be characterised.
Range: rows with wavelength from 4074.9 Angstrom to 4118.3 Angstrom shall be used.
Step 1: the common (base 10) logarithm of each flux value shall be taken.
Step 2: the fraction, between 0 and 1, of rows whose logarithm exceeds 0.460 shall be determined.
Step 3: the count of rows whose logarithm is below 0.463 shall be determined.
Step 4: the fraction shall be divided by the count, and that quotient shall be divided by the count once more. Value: 0.000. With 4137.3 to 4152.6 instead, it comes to 0.039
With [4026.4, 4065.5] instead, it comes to 0.007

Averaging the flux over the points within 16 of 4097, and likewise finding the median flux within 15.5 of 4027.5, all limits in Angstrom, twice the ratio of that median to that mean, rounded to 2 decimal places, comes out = 2.22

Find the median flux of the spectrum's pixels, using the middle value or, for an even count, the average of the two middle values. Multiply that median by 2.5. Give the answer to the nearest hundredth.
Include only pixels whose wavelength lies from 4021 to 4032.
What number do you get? 7.26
